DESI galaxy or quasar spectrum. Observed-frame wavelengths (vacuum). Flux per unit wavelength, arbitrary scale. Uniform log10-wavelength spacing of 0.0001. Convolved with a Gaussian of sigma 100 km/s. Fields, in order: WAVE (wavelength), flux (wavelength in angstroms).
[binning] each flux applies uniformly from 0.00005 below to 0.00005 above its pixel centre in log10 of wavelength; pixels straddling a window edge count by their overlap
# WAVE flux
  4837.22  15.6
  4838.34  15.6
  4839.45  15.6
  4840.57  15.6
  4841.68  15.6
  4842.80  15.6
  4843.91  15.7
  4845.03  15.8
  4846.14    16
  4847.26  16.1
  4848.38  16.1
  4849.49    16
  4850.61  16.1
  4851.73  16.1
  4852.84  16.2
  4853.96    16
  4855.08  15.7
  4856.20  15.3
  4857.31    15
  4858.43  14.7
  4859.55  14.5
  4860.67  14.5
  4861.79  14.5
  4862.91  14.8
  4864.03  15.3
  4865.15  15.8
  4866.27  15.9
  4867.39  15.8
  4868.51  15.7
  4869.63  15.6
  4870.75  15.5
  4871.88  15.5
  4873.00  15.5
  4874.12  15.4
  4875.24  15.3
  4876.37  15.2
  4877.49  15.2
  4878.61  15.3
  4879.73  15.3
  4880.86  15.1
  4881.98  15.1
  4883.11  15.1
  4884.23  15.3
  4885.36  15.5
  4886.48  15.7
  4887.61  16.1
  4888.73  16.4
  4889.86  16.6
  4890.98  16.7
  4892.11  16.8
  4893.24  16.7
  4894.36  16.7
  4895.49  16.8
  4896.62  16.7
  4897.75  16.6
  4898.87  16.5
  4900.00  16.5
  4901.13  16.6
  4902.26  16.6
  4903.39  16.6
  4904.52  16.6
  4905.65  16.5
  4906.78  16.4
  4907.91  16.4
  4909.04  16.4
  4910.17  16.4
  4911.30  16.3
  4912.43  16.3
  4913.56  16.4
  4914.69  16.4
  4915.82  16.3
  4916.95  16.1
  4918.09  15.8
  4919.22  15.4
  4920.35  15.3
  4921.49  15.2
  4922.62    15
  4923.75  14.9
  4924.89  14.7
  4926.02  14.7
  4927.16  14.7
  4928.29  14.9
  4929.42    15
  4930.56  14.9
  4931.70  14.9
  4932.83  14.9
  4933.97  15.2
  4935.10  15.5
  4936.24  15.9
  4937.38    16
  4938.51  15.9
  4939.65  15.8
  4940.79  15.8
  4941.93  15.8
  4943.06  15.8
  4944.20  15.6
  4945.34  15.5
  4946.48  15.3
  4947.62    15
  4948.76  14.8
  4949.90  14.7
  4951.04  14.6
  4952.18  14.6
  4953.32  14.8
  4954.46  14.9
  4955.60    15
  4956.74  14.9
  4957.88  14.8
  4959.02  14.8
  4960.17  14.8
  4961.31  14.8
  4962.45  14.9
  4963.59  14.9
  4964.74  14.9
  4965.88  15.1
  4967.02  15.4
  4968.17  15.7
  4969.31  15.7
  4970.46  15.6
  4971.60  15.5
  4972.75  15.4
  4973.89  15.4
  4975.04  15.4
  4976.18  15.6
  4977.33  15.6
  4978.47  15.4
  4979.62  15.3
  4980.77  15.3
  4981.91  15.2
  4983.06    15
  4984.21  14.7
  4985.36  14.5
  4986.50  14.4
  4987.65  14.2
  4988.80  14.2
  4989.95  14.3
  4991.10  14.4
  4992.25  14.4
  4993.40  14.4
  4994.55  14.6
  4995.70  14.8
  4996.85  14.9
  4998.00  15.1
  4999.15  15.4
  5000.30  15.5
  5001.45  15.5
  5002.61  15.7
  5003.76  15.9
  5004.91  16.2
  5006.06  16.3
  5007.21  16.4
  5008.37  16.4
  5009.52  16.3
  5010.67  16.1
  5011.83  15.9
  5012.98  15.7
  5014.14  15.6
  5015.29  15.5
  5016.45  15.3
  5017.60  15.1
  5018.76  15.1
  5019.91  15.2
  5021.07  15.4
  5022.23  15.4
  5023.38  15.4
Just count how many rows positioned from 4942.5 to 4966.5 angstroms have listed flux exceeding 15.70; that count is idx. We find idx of 1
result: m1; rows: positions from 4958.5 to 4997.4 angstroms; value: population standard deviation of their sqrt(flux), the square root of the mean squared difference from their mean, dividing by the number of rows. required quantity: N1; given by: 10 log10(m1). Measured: -12.2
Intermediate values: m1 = 0.06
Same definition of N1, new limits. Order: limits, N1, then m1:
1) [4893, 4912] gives -17.9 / 0.02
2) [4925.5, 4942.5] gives -12.1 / 0.06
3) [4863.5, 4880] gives -15.5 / 0.03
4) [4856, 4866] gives -12.6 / 0.06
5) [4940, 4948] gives -14.4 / 0.04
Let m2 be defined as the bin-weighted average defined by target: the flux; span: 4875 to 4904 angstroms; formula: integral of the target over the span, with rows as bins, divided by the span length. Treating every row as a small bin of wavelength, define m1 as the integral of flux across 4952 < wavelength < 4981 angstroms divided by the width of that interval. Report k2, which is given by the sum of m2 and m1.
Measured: 31.2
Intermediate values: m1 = 15.2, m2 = 16.0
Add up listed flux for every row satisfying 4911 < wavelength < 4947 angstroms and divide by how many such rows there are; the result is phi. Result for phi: 15.5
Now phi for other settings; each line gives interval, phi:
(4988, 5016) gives 15.4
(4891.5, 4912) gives 16.6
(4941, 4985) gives 15.2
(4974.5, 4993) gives 14.9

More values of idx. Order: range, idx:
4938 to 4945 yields 5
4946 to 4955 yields 0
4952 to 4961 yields 0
